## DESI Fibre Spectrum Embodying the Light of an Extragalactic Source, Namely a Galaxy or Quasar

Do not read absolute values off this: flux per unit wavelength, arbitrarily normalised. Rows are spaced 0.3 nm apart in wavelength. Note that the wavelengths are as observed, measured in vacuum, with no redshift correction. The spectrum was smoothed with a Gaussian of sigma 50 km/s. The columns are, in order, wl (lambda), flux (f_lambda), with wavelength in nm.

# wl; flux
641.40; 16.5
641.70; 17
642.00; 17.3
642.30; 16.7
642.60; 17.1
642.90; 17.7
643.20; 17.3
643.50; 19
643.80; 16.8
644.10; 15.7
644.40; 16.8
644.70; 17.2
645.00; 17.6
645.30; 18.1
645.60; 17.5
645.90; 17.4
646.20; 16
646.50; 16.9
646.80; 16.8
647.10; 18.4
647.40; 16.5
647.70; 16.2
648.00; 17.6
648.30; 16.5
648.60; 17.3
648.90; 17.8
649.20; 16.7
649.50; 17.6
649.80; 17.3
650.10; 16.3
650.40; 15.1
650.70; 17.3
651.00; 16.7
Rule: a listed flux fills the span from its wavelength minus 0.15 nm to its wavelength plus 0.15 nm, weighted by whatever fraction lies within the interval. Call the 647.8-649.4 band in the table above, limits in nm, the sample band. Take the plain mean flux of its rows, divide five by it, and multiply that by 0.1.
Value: 0.0291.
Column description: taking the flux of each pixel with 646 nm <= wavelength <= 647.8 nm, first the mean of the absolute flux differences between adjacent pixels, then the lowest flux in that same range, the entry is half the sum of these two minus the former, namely 7.52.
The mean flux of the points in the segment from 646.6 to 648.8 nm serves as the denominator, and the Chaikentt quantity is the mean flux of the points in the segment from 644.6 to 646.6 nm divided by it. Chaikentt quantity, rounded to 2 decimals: 1.01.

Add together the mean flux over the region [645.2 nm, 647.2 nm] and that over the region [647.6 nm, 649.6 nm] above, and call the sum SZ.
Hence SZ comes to 34.4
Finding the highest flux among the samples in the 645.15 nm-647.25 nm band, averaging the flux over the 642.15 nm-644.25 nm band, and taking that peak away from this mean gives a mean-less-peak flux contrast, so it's -1.2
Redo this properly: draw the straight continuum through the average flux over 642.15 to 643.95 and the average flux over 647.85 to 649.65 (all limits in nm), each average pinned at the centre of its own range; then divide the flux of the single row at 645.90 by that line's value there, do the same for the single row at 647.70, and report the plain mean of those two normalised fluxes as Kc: 0.970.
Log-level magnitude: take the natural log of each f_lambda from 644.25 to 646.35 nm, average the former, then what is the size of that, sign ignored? 2.85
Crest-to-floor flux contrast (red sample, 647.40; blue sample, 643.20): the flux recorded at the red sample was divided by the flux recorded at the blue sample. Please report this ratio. 0.95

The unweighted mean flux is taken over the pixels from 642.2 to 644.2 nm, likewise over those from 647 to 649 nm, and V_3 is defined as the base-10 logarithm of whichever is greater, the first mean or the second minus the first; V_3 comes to 1.24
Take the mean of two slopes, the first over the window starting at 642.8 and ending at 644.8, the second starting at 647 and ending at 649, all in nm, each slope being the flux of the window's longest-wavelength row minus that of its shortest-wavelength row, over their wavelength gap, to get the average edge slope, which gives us -0.31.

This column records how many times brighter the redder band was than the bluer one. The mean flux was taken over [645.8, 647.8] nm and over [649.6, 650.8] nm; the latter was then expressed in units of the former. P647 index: 0.98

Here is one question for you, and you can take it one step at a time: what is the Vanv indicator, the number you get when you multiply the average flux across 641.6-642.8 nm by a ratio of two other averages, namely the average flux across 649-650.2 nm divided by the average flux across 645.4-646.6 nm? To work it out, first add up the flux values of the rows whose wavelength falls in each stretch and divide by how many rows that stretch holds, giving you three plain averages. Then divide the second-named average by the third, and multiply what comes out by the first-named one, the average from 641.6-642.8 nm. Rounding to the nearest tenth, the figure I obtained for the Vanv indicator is 17.1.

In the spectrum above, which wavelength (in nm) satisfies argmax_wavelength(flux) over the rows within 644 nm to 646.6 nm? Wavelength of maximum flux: 645.30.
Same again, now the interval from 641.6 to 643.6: 643.50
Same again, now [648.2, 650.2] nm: 648.90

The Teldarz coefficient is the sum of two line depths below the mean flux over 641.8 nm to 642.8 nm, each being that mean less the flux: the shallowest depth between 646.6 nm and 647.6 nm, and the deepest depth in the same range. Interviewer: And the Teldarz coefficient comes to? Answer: -0.8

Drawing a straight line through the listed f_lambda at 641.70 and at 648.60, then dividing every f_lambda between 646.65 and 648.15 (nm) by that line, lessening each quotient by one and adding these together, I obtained -0.043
